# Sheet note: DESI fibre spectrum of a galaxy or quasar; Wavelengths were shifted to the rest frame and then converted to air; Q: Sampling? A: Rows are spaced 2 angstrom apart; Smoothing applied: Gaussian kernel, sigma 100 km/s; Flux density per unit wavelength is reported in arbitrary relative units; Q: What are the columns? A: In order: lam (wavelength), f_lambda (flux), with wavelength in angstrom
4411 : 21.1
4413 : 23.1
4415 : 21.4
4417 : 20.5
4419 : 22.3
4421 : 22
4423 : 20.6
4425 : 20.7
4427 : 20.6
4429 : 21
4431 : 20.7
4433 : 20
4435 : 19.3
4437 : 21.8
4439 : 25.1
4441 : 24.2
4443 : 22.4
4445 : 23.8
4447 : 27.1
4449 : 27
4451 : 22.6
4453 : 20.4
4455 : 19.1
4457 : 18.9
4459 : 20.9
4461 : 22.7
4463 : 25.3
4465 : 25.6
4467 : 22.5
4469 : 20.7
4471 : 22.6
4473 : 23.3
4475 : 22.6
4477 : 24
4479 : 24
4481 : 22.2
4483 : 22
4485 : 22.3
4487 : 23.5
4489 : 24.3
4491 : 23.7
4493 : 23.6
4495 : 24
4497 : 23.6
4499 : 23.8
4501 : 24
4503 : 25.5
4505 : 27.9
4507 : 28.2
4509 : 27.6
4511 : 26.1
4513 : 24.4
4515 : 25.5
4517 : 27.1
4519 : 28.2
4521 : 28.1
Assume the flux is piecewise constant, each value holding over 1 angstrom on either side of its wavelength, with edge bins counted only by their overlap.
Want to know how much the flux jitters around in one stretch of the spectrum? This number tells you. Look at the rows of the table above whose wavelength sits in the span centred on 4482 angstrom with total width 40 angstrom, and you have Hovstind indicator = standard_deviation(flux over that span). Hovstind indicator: 1.1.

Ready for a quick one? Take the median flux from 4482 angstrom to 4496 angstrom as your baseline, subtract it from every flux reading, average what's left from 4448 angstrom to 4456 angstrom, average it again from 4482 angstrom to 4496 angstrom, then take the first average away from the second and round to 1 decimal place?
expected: 1.1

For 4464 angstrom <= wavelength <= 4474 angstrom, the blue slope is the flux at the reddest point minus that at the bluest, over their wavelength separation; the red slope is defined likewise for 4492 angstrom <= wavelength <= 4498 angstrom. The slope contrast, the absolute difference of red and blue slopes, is 0.3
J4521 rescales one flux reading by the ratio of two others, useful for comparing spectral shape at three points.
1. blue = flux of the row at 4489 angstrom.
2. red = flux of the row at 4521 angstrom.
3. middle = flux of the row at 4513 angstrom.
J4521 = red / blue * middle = 28.2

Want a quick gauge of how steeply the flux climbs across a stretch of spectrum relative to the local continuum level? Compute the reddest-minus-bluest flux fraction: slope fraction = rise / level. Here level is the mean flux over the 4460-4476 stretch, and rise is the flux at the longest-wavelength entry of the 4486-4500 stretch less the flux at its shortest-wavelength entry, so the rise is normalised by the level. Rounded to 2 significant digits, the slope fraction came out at 0.013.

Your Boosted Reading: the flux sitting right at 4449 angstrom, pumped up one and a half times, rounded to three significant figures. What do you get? 40.5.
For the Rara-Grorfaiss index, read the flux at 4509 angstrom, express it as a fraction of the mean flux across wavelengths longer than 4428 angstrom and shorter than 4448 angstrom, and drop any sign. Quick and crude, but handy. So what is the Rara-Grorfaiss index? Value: 1.22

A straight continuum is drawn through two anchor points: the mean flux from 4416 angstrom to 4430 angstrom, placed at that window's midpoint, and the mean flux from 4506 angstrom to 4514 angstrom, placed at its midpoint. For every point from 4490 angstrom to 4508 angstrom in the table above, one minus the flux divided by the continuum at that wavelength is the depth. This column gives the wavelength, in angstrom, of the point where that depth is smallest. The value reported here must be 4507 angstrom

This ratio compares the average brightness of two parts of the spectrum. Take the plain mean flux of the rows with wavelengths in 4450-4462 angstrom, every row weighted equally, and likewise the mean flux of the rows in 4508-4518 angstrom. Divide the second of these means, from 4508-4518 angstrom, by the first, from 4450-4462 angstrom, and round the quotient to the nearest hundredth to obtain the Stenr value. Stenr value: 1.26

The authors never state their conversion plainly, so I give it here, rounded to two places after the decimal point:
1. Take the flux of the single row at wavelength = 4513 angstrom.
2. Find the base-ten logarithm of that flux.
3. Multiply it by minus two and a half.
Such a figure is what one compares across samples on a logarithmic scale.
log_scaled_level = -3.47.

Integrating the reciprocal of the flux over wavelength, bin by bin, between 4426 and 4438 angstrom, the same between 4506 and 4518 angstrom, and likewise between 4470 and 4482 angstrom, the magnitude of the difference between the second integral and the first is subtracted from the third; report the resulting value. 0.389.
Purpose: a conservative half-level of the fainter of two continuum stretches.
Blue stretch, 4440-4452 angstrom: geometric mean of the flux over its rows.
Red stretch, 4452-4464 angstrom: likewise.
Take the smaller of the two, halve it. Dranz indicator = 10.6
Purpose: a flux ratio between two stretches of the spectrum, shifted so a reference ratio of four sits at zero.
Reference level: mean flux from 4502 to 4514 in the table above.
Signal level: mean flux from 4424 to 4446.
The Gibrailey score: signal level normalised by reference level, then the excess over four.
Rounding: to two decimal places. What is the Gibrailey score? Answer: -3.18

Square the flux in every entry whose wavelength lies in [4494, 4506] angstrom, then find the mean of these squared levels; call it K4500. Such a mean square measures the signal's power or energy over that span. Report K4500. 617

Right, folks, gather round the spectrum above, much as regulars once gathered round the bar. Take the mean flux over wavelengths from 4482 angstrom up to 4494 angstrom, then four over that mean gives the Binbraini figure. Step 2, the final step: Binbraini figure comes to 0.172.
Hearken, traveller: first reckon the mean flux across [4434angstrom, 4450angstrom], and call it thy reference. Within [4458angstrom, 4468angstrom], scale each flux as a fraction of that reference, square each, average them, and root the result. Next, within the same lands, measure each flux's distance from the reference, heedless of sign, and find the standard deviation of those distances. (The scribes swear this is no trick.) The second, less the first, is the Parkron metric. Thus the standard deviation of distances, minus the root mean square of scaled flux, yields -0.3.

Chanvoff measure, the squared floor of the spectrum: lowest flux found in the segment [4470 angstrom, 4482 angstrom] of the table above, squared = 493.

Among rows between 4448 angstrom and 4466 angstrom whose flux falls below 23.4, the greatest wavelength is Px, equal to 4461 angstrom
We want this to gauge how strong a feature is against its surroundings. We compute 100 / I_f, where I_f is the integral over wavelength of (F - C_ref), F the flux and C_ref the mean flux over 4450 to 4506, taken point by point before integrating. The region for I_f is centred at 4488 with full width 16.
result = 44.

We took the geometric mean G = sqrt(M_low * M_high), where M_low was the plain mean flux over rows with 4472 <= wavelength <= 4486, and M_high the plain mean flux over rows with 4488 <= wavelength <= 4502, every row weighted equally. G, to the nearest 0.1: 23.4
